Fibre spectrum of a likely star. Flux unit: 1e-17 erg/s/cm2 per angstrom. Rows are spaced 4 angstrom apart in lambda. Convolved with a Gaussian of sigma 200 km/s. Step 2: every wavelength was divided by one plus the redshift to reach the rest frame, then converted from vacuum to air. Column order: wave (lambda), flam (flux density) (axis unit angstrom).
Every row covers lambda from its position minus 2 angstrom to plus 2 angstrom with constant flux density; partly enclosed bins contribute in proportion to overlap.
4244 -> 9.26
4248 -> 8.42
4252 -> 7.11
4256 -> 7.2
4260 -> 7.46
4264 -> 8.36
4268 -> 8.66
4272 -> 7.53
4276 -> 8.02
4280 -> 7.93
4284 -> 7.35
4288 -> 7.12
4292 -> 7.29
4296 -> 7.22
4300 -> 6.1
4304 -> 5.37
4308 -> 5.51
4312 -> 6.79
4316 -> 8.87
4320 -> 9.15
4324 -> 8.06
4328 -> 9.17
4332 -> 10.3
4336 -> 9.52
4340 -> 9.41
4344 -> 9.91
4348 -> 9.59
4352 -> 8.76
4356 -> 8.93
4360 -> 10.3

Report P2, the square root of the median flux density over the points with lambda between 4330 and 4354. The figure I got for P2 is 3.09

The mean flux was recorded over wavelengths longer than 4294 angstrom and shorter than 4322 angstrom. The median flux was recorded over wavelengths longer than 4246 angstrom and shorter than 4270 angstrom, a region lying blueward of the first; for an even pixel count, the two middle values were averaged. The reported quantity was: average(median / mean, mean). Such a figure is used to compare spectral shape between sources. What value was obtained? 4.07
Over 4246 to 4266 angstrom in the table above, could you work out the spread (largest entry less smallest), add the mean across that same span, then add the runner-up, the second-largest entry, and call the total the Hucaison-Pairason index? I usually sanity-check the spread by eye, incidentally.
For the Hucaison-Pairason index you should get 17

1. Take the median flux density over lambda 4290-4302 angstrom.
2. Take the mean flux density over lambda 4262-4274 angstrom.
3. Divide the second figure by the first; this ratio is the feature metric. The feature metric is 1.13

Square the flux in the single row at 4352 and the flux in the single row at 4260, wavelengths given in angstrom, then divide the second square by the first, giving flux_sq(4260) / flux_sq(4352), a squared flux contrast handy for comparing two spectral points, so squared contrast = 0.73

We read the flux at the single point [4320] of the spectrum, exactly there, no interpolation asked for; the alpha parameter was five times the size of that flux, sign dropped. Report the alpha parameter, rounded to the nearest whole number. 46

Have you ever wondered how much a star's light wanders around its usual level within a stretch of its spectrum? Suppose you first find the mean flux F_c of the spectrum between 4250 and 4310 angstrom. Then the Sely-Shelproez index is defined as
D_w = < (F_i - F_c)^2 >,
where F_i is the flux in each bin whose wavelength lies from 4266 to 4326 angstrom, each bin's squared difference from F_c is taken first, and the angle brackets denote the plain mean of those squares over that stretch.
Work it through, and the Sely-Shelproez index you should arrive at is 1.2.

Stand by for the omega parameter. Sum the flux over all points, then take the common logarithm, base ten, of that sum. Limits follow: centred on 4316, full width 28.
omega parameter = 1.724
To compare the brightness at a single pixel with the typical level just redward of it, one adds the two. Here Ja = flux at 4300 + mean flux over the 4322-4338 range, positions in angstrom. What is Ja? 15.4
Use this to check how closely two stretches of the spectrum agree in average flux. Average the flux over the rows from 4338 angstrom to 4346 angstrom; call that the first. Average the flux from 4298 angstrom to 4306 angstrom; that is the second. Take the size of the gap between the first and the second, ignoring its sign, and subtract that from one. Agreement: -2.9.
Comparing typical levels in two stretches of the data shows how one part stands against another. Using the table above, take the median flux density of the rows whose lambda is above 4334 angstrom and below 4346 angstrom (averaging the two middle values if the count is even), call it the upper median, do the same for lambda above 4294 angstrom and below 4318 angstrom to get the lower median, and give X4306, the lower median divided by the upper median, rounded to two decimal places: 0.68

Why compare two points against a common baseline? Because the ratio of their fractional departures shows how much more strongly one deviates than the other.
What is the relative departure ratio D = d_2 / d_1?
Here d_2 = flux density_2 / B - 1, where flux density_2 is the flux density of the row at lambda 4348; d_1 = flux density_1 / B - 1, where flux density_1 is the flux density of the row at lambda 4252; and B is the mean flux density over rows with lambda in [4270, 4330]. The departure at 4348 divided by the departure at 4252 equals -6.7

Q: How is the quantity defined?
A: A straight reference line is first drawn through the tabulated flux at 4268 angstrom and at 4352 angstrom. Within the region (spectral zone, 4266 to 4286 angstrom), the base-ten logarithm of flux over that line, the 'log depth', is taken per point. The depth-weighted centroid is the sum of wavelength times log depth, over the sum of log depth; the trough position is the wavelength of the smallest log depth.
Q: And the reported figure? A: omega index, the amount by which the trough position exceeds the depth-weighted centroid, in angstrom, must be 5.6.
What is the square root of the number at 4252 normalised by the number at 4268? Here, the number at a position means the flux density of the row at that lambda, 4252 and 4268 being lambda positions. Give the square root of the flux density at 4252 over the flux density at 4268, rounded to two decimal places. 0.91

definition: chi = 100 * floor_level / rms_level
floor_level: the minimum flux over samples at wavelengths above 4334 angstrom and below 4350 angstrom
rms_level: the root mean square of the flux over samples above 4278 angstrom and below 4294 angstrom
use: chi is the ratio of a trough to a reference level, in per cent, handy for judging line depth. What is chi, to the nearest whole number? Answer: 127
